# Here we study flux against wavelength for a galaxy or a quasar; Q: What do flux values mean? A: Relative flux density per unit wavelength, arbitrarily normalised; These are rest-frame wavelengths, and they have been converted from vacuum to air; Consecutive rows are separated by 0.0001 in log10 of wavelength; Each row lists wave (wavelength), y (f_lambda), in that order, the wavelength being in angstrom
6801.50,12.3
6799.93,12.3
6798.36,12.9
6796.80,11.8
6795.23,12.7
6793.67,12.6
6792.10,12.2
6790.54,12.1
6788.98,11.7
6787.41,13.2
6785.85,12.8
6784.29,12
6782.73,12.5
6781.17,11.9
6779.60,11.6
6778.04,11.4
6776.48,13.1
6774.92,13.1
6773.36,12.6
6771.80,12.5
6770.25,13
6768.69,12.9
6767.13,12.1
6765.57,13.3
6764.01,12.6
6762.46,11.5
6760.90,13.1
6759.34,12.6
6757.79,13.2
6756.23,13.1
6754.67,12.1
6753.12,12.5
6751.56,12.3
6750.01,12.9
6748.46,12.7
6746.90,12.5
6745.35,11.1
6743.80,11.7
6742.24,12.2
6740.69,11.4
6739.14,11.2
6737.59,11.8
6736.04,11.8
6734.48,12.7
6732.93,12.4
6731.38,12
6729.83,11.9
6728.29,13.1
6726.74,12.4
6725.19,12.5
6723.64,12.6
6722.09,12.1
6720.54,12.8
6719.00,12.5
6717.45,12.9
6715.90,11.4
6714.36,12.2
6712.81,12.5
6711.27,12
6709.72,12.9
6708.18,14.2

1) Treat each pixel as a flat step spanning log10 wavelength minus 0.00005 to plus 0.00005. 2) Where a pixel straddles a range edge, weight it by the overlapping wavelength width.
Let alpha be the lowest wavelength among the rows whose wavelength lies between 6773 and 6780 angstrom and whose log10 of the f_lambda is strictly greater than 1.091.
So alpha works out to 6773.36 angstrom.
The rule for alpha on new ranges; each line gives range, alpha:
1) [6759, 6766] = 6759.34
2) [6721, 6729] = 6723.64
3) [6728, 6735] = 6728.29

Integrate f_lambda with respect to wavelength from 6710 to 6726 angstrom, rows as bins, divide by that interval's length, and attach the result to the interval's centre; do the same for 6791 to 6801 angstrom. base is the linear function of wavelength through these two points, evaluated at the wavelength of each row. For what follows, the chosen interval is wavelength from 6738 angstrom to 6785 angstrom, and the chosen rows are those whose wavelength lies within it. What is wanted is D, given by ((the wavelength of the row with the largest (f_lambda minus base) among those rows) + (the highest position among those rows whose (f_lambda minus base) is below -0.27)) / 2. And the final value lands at 6774.9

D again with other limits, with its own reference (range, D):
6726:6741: 6734.5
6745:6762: 6756.2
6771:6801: 6792.1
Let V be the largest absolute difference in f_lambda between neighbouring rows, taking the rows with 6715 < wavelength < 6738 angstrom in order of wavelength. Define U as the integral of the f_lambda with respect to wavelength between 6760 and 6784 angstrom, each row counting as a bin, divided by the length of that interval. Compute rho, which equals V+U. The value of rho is 14.0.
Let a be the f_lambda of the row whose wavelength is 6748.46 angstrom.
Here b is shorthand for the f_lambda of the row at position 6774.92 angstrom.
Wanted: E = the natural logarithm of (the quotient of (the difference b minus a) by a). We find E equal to -3.5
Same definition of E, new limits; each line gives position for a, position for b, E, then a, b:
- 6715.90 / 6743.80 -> -3.6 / 11.4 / 11.7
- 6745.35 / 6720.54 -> -1.9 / 11.1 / 12.8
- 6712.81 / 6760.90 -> -3.0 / 12.5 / 13.1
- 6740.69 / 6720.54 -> -2.1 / 11.4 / 12.8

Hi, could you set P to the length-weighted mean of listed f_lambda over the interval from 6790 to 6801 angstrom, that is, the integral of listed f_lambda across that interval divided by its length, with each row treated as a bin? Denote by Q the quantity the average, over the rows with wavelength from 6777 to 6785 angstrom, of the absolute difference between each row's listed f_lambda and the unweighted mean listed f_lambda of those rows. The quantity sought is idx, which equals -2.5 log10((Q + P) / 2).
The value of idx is -2.00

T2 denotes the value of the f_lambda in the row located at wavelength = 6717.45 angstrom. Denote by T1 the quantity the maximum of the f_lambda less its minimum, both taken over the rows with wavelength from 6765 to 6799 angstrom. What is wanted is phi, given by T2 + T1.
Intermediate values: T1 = 1.90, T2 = 12.9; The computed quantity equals 14.8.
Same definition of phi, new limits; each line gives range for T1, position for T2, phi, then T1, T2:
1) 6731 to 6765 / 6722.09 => 14.2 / 2.10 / 12.1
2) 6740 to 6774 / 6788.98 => 13.9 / 2.20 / 11.7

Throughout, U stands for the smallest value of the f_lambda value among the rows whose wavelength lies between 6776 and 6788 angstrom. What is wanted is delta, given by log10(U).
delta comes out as 1.06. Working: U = 11.4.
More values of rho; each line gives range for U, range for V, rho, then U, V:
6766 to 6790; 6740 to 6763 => 14.0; 12.4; 1.60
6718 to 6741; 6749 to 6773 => 13.8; 12.2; 1.60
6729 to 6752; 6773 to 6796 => 13.7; 12.0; 1.70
